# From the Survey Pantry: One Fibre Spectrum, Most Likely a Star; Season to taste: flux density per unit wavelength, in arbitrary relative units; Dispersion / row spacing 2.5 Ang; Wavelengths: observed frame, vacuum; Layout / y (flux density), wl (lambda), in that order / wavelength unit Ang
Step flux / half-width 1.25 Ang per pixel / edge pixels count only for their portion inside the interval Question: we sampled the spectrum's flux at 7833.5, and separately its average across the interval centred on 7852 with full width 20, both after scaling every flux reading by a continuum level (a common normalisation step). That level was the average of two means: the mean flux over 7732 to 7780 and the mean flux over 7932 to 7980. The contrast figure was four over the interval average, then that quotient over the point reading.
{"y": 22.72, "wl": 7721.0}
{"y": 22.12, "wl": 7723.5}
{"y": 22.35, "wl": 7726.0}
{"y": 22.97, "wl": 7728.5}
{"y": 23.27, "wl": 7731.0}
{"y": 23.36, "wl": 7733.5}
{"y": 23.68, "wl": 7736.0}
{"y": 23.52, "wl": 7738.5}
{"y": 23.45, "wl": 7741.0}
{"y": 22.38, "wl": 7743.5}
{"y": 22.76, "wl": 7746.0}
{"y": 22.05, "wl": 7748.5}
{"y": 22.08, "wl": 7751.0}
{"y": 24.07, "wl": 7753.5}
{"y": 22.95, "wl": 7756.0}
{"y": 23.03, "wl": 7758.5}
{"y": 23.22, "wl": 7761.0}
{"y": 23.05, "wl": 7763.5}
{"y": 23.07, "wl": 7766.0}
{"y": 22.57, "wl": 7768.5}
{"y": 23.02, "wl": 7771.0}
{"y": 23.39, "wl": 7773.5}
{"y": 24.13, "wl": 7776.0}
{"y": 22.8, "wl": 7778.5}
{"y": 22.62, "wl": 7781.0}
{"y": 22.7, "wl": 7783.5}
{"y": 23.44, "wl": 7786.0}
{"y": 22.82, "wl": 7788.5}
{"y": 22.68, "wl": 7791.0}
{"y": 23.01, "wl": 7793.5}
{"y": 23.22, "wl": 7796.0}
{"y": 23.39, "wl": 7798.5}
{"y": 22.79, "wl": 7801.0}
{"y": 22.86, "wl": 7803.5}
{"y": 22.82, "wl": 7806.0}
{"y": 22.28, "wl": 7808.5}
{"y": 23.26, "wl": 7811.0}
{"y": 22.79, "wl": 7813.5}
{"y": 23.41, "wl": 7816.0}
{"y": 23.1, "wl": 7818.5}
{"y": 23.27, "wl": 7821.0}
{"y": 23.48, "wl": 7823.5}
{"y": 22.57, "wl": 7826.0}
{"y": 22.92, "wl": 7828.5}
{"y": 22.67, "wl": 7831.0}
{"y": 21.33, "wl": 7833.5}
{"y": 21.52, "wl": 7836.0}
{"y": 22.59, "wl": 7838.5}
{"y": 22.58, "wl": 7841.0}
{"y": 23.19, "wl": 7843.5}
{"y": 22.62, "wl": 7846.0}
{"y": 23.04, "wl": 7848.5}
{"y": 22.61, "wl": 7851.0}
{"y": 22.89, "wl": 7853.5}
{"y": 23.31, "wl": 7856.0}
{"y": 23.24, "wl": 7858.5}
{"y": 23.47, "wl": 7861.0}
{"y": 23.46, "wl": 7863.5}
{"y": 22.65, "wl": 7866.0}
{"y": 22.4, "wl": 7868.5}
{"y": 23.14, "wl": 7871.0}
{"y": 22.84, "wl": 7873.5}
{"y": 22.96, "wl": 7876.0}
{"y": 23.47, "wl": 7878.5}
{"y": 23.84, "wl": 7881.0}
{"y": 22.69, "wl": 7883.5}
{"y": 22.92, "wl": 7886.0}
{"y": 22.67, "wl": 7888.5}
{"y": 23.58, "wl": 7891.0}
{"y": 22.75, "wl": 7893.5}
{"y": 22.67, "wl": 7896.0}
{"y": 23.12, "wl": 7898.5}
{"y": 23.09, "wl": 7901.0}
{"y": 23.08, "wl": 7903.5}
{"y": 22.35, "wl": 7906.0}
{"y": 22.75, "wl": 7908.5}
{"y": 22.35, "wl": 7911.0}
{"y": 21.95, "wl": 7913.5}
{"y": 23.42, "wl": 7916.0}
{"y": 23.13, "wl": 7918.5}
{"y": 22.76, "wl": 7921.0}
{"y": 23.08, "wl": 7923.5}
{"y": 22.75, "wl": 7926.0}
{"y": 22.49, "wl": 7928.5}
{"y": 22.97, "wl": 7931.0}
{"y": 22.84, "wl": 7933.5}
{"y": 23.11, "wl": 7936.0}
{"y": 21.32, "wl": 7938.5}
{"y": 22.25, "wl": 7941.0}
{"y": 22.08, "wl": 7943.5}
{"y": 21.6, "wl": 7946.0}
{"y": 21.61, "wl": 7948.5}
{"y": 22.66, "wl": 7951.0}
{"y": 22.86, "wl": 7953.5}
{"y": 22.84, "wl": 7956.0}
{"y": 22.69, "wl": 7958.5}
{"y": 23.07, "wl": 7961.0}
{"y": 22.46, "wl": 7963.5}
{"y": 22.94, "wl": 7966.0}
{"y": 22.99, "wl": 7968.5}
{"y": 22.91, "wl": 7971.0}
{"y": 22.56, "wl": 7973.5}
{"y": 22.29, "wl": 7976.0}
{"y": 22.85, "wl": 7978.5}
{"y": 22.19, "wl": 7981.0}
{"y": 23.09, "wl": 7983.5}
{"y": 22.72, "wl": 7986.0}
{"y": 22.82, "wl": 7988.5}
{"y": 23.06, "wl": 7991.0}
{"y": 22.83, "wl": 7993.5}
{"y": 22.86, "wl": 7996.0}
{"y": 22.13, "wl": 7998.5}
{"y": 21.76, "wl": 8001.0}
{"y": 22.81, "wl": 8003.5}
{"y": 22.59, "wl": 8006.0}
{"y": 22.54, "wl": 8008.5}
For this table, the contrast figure 4.23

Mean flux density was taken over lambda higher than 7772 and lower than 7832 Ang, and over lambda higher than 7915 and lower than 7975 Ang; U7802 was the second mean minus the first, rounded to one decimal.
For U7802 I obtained -0.4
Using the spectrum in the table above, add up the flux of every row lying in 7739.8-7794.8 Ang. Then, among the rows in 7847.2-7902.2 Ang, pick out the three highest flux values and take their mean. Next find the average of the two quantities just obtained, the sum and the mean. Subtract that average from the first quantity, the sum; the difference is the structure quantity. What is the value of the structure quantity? 241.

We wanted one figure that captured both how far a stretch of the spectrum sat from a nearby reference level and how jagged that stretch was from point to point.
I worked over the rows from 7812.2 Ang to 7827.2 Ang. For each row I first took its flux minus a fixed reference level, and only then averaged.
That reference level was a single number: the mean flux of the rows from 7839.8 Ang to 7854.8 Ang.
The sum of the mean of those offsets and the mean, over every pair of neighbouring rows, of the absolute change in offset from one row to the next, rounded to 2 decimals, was 0.73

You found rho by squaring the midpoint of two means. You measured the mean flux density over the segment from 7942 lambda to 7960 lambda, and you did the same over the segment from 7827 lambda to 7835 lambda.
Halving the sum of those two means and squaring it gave 498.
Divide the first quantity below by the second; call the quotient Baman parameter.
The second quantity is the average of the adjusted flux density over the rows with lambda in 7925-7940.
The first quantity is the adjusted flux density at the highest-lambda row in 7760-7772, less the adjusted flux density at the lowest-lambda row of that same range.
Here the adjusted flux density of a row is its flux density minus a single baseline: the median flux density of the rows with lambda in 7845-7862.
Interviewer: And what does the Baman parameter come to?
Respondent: 0.4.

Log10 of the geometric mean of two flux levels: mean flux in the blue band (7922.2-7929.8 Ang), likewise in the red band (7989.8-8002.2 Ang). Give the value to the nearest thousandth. 1.355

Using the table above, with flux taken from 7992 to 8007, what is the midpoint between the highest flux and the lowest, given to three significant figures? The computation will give 22.3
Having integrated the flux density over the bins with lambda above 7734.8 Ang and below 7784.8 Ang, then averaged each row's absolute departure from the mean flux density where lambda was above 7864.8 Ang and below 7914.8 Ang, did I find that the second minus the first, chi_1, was -1151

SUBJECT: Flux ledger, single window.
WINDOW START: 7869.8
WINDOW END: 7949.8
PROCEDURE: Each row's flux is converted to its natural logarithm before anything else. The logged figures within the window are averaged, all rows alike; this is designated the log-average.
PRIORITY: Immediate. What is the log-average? 3.12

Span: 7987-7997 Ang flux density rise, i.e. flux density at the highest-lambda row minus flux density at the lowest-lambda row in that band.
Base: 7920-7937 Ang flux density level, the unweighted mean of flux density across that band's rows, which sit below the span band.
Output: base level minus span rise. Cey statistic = 22.8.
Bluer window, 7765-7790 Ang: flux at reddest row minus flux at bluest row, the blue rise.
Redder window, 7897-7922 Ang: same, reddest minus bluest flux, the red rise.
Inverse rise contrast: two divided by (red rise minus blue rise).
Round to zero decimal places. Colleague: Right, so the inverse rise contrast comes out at -18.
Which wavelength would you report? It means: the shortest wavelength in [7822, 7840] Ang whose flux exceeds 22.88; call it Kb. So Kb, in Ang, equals 7823.5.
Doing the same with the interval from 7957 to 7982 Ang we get 7961.0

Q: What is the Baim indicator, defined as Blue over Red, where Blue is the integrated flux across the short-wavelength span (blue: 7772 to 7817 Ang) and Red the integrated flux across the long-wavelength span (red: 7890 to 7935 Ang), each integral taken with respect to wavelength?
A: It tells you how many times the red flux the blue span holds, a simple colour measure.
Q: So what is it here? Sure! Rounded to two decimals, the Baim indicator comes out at 1.01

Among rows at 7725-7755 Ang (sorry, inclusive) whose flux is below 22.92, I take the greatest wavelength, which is 7751.0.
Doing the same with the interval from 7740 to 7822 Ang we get 7813.5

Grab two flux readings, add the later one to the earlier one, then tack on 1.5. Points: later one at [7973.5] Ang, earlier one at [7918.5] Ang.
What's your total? 47.2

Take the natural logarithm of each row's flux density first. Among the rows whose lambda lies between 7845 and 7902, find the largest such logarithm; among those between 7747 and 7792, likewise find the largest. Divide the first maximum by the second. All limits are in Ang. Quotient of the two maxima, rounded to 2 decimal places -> 1.00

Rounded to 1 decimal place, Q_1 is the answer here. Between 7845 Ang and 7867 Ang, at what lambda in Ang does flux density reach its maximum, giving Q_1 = 7861.0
